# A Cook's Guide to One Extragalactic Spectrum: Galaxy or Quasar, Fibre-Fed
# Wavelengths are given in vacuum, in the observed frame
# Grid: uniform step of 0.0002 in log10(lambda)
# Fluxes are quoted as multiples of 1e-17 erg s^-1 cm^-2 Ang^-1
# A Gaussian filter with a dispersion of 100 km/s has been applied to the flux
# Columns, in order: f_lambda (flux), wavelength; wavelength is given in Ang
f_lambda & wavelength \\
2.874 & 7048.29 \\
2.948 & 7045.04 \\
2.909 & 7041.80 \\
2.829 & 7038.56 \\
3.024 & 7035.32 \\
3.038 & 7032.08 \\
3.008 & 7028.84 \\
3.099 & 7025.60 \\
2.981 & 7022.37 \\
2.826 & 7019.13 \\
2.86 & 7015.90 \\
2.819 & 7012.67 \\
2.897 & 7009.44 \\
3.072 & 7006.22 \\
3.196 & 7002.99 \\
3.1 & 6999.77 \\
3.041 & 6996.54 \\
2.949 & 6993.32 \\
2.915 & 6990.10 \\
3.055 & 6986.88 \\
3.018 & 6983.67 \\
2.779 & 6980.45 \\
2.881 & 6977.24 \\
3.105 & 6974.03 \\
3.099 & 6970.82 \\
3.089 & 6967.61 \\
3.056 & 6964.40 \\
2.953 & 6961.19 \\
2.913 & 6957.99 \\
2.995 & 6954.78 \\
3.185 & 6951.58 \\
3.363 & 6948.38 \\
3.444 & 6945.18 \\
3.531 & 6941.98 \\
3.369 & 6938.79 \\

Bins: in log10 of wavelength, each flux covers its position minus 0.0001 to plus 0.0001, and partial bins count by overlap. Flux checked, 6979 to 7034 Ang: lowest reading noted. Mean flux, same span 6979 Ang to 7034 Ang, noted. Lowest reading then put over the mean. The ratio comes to 0.93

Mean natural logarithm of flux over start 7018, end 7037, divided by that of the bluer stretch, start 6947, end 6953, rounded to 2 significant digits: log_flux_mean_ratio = 0.93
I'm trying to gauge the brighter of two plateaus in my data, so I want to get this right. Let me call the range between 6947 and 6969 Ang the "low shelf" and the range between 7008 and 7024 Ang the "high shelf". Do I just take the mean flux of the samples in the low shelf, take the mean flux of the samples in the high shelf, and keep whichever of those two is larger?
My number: 3.08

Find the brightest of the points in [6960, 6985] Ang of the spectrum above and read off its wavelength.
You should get 6974.03 Ang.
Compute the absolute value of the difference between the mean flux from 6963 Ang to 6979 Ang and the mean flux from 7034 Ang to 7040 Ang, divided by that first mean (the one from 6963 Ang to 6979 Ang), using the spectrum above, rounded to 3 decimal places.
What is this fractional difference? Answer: 0.039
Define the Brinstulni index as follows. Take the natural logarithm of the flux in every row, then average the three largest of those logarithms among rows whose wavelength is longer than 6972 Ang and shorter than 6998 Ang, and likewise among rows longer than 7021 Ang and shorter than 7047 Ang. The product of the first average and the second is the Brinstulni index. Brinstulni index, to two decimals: 1.25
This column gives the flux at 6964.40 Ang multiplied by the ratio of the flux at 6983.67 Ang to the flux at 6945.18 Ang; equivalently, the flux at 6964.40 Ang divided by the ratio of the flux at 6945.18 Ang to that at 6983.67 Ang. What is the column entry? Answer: 2.68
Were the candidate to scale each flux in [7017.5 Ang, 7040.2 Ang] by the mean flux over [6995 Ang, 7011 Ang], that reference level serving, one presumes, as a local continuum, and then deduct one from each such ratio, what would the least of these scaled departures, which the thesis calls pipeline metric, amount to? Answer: -0.08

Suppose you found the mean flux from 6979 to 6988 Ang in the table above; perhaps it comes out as 2.95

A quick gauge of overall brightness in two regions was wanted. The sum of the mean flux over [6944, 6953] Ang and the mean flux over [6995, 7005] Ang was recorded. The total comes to 6.44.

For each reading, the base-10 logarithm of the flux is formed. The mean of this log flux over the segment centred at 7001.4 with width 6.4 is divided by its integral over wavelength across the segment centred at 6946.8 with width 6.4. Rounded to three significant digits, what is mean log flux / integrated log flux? 0.146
